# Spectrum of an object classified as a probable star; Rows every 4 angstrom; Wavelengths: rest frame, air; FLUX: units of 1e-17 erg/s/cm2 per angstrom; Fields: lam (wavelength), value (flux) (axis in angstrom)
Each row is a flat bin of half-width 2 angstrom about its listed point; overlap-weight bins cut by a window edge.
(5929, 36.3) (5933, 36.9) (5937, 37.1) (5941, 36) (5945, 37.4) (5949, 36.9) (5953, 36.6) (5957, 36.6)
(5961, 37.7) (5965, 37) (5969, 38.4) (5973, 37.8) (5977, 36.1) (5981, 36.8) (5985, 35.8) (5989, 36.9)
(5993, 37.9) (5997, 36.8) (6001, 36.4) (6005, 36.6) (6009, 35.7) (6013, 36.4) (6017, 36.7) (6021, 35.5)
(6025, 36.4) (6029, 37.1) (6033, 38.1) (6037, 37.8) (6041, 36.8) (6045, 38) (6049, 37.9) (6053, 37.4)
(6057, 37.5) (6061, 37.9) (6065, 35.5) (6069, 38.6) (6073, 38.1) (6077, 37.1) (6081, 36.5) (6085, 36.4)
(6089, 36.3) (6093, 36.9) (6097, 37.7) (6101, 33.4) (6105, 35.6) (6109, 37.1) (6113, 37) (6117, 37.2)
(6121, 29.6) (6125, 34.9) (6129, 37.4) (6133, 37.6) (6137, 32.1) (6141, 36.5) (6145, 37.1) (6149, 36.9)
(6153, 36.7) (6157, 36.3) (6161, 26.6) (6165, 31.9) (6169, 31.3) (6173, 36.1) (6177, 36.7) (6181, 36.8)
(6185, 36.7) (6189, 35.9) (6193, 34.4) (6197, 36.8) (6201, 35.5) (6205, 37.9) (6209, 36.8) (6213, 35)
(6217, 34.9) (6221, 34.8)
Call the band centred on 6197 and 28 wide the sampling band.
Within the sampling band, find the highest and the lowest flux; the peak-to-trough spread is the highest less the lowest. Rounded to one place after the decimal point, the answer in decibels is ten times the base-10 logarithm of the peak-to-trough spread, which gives 5.4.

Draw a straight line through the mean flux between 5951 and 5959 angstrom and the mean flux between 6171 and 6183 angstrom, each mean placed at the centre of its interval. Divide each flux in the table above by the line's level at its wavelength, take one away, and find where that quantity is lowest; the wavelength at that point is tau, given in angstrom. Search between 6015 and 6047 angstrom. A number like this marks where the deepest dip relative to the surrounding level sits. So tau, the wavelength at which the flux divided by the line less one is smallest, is 6021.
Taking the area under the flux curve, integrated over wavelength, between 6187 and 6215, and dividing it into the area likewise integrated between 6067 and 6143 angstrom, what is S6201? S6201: 3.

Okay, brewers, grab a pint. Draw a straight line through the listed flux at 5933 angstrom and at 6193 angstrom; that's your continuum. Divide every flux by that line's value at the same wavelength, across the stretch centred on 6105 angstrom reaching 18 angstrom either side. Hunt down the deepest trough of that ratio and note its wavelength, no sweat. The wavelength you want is 6121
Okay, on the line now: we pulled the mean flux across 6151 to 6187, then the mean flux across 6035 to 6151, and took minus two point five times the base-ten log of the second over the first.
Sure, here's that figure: -0.066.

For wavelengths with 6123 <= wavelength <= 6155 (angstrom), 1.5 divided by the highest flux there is 0.0399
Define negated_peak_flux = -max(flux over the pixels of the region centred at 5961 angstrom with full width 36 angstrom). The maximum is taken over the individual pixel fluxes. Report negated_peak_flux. -38.4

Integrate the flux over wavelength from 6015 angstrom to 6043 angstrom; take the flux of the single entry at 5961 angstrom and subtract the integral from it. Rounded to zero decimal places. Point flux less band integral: -996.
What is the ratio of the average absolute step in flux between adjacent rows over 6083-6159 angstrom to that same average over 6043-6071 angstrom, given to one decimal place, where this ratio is 1.9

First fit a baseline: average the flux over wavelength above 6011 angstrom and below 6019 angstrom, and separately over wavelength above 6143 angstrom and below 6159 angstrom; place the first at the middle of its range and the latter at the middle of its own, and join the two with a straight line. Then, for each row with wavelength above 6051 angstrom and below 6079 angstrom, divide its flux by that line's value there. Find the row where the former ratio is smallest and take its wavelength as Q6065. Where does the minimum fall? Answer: 6065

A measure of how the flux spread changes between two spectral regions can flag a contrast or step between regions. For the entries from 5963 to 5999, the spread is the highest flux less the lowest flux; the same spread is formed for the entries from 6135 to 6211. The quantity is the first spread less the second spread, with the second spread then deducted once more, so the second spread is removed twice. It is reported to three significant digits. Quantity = -20.0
